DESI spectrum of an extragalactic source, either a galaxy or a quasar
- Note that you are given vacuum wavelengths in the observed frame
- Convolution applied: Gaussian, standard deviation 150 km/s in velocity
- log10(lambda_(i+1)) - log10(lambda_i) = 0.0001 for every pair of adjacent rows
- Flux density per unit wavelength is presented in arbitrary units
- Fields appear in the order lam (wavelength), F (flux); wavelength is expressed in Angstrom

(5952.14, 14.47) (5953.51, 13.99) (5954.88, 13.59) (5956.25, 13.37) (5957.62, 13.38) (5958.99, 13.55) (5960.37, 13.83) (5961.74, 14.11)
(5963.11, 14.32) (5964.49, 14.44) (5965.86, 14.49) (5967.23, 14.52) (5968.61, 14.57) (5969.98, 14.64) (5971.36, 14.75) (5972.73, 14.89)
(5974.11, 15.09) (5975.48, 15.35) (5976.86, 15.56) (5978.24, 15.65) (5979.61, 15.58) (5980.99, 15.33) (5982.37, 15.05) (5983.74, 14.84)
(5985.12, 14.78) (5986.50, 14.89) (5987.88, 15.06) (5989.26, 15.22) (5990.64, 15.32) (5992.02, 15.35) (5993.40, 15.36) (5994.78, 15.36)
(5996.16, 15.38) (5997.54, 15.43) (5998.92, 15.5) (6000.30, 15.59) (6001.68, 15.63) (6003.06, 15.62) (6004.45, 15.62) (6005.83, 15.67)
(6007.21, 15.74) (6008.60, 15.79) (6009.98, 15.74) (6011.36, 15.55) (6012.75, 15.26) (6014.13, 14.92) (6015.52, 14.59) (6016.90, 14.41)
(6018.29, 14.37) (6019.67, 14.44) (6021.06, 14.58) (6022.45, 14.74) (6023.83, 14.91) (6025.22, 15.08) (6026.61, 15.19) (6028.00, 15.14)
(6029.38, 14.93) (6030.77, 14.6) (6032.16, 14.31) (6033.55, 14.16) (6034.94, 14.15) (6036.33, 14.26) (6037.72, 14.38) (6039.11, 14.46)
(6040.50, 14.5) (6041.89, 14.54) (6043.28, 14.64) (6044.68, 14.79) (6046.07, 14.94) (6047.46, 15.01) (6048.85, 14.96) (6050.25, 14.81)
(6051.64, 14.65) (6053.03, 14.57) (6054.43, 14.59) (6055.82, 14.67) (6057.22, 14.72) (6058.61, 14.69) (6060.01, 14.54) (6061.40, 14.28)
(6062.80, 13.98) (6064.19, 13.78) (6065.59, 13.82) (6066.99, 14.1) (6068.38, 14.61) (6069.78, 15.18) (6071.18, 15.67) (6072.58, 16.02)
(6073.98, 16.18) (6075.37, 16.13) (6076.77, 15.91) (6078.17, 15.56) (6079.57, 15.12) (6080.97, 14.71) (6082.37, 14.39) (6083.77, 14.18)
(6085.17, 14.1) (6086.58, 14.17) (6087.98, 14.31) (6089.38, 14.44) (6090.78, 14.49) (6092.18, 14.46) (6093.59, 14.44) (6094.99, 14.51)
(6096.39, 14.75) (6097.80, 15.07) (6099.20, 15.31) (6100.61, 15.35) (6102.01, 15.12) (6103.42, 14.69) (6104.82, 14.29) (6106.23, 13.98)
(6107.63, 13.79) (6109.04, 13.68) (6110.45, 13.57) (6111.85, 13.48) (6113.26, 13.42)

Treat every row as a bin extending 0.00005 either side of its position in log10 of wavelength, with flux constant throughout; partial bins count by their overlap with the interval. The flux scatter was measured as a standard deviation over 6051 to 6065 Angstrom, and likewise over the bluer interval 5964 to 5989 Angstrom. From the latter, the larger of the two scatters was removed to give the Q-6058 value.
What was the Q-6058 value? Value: 0.000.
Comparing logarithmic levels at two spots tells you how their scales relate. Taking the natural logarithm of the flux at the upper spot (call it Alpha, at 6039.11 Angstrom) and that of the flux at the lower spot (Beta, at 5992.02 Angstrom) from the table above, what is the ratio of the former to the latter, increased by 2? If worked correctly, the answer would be 2.98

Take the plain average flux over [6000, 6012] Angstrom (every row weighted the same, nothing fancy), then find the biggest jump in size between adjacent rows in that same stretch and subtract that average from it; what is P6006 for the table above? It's -15.5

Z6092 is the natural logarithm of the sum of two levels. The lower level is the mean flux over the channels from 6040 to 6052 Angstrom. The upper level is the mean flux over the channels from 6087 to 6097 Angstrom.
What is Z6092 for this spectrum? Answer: 3.38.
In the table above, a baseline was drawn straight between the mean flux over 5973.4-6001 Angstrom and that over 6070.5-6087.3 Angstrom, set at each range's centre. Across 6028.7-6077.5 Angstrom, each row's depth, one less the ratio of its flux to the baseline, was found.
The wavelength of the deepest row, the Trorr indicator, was 6064.19 Angstrom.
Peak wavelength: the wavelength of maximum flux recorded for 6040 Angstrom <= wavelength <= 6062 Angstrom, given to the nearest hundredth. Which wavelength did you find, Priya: 6047.46 Angstrom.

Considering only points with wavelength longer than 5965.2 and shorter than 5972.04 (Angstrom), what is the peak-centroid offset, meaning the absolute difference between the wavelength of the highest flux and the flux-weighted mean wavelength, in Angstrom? 2.7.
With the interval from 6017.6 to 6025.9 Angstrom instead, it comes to 3.4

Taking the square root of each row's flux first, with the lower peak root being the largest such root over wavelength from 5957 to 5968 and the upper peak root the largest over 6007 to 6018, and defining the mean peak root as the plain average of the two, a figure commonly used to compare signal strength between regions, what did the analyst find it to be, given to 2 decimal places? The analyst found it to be 3.89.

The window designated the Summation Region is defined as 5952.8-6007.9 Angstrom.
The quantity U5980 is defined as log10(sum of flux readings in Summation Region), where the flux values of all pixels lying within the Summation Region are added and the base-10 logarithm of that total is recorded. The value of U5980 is 2.78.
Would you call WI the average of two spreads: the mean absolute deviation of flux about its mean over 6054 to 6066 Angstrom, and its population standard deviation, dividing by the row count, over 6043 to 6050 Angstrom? 0.23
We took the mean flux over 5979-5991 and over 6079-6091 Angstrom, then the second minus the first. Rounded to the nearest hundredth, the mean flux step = -0.68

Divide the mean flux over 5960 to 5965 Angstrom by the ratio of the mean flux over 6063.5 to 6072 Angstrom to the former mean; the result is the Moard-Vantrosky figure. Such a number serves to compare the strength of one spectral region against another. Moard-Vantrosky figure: 13.8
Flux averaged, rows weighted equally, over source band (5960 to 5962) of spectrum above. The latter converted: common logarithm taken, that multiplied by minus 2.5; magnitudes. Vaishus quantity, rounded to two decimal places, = -2.86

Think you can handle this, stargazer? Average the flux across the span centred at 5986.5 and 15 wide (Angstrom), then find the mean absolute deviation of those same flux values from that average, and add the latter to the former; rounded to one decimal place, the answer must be 15.4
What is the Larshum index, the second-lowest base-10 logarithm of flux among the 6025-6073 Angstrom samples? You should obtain 1.14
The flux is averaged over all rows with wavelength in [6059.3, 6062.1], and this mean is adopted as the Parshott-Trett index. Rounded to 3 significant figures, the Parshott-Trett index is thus 14.4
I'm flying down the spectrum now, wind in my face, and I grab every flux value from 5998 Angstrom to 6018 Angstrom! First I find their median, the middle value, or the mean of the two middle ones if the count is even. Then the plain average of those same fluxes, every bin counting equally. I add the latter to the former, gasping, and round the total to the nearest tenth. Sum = 31.0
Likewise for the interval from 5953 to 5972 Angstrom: 28.3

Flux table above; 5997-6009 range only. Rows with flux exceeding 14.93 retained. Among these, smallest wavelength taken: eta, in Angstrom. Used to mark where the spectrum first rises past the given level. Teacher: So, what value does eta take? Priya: 5997.54 Angstrom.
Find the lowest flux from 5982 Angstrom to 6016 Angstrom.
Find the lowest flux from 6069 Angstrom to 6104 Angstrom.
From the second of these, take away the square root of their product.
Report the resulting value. -0.24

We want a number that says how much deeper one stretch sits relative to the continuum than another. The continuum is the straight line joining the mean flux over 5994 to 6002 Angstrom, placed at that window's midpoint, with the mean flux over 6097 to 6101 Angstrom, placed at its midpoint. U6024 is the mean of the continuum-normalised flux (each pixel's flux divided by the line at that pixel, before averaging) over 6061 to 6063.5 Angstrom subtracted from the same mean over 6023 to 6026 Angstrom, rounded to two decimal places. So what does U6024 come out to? 0.05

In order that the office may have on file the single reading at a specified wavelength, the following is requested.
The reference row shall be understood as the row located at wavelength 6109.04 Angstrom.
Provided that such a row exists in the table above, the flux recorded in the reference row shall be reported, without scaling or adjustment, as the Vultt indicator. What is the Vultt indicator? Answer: 13.68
